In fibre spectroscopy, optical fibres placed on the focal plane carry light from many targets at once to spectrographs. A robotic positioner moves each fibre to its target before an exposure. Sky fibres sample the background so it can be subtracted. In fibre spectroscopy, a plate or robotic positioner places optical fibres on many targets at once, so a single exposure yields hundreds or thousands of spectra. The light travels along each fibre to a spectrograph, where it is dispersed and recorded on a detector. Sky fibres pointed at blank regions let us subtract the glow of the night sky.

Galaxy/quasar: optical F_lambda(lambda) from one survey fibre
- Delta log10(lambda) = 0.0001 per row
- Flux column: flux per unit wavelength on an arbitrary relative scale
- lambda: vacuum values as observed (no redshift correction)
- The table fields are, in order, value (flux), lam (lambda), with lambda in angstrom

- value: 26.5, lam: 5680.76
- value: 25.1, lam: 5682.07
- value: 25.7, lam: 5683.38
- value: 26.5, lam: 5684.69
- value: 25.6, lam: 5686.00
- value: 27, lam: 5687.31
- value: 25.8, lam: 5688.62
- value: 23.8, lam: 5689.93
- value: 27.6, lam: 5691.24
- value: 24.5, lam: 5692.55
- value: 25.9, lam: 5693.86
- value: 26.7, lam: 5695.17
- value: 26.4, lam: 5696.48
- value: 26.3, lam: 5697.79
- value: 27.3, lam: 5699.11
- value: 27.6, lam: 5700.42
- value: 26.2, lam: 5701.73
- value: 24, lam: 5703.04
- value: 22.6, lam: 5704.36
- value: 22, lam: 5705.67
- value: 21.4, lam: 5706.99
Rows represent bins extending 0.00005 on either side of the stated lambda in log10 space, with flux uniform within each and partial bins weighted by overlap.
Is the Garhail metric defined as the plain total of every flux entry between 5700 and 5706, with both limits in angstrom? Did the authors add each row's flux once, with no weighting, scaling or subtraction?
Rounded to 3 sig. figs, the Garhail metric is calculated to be 122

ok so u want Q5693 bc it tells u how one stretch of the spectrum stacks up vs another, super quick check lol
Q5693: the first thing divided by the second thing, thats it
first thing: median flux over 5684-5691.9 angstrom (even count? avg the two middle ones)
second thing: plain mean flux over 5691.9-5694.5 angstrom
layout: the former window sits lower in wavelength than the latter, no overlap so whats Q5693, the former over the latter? 1.04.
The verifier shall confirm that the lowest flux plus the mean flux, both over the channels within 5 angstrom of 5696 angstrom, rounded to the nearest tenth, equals 51.0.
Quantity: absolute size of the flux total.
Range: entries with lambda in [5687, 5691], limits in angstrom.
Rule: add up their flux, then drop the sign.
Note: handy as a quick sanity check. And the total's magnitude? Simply 77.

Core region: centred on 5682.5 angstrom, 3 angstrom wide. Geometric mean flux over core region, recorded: 25.4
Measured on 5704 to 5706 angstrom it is 22.3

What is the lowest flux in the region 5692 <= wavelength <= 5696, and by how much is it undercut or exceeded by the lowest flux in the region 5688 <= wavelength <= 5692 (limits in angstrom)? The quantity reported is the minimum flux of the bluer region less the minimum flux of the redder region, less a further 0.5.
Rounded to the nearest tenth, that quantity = -1.2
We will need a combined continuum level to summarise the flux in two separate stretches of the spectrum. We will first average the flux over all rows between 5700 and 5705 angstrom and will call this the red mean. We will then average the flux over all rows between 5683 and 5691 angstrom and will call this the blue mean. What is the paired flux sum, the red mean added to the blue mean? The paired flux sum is 50.8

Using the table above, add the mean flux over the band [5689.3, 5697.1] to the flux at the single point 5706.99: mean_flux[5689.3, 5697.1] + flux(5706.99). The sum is 47.2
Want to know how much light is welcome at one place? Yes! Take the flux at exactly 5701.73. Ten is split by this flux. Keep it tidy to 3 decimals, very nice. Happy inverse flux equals 0.382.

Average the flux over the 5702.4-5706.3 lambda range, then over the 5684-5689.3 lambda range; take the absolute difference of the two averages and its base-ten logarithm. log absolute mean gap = 0.5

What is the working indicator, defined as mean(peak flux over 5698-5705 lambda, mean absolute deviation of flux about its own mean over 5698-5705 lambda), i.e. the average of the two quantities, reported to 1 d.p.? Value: 14.7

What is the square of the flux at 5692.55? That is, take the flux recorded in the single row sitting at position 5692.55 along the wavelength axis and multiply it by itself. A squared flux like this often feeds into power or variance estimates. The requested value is 600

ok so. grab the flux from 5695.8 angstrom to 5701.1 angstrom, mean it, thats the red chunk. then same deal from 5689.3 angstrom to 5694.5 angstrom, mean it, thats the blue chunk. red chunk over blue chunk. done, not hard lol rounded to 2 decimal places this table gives 1.06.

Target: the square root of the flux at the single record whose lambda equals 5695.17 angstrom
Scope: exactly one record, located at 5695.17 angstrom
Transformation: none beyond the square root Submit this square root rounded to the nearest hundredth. 5.17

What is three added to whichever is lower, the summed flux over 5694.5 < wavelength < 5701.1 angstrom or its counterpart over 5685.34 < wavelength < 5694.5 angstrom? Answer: 137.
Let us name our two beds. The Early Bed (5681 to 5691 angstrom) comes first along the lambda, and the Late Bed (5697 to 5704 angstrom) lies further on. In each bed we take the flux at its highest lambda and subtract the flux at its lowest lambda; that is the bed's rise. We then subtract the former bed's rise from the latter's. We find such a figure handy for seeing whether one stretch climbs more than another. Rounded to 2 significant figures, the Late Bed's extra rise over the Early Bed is -1.0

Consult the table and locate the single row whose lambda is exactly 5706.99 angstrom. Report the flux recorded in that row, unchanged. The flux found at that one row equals 21.4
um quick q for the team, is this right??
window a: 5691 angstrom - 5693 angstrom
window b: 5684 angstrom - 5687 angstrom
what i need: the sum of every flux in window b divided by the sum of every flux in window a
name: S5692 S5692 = 1.00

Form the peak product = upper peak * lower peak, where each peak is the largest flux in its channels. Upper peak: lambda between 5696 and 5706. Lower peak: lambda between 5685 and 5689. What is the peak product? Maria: 745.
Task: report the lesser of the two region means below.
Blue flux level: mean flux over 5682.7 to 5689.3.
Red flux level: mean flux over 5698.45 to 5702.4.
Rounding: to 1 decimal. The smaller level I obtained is 26.1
